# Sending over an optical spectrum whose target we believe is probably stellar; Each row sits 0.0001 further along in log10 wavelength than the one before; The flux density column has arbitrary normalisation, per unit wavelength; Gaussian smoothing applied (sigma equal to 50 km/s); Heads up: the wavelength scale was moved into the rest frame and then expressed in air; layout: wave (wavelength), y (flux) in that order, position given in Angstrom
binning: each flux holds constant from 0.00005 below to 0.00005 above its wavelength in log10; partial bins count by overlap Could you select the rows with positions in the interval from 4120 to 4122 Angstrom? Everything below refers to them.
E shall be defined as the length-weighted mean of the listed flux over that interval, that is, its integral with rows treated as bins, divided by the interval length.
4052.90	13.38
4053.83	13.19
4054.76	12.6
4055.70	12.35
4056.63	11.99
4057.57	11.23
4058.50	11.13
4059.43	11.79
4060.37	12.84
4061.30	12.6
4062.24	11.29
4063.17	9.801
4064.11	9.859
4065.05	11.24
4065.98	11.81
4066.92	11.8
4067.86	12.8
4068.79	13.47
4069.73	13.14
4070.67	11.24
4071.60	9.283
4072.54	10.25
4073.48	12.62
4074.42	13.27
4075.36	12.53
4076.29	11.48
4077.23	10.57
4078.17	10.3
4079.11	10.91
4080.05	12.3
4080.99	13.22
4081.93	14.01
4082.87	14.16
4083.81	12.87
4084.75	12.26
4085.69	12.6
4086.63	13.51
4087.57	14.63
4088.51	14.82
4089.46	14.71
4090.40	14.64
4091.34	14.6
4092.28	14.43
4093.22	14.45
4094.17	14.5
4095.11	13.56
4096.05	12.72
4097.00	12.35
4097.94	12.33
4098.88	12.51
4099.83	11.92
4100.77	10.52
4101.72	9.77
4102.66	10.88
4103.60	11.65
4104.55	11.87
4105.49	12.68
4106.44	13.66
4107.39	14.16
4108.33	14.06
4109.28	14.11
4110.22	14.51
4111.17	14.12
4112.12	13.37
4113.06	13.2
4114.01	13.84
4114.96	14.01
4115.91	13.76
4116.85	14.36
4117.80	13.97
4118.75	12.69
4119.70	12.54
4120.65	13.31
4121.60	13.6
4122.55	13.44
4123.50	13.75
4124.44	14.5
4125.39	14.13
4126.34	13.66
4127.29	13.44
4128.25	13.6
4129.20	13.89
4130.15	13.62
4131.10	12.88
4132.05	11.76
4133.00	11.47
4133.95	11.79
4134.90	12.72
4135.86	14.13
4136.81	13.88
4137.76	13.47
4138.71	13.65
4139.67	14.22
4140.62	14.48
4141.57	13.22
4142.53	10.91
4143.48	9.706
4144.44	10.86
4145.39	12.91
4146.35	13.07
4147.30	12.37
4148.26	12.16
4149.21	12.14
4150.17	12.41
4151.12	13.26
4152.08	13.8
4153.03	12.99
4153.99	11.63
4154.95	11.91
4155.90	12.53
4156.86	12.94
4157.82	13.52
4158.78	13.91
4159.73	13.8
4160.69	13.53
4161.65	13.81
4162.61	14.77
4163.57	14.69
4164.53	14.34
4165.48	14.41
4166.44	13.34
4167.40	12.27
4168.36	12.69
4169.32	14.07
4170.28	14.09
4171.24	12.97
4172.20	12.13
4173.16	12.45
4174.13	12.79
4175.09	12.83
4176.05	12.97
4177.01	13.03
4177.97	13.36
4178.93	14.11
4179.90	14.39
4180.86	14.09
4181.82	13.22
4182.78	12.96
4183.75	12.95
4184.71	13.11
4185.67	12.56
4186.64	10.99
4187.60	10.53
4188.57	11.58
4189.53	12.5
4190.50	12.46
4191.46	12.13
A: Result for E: 13.4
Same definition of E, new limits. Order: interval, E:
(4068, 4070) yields 13.3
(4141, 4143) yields 12.2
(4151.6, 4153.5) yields 13.4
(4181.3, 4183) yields 13.2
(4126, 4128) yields 13.5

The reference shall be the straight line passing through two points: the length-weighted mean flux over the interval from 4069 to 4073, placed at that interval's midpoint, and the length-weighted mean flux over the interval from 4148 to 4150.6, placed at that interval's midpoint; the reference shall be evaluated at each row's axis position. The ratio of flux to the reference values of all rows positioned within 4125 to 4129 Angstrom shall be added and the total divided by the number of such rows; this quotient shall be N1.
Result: 1.15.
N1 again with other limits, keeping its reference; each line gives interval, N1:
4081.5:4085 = 1.18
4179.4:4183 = 1.08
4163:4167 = 1.14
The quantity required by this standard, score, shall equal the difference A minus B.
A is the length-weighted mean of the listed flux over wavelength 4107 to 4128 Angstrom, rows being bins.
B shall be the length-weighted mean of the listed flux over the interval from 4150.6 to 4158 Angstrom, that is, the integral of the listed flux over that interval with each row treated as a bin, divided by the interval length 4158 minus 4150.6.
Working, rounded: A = 13.7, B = 12.8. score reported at 1.0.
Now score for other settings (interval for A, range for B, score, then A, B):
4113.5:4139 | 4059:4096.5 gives 0.8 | 13.4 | 12.6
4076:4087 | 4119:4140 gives -1.0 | 12.4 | 13.3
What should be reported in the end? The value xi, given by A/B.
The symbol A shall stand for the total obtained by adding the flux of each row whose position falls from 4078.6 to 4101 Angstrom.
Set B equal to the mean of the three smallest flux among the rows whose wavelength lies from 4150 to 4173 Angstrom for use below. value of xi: 26.8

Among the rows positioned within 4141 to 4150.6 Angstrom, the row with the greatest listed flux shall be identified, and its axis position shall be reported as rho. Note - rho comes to 4141.57 Angstrom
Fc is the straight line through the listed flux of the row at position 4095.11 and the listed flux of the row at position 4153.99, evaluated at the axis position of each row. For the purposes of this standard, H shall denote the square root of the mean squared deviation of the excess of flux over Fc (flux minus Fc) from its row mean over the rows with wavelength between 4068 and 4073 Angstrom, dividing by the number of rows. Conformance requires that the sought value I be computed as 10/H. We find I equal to 6.3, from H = 1.58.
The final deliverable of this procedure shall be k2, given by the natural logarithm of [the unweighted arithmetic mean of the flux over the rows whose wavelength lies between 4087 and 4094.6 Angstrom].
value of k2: 2.68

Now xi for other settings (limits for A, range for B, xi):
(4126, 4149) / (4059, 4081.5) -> 31.9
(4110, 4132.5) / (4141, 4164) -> 31.1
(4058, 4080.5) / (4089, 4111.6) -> 26.8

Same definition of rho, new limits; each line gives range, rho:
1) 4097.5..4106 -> 4105.49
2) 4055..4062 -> 4060.37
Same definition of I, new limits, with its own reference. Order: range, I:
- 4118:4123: 21.7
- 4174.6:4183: 16.9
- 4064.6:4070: 11.7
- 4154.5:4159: 13.3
